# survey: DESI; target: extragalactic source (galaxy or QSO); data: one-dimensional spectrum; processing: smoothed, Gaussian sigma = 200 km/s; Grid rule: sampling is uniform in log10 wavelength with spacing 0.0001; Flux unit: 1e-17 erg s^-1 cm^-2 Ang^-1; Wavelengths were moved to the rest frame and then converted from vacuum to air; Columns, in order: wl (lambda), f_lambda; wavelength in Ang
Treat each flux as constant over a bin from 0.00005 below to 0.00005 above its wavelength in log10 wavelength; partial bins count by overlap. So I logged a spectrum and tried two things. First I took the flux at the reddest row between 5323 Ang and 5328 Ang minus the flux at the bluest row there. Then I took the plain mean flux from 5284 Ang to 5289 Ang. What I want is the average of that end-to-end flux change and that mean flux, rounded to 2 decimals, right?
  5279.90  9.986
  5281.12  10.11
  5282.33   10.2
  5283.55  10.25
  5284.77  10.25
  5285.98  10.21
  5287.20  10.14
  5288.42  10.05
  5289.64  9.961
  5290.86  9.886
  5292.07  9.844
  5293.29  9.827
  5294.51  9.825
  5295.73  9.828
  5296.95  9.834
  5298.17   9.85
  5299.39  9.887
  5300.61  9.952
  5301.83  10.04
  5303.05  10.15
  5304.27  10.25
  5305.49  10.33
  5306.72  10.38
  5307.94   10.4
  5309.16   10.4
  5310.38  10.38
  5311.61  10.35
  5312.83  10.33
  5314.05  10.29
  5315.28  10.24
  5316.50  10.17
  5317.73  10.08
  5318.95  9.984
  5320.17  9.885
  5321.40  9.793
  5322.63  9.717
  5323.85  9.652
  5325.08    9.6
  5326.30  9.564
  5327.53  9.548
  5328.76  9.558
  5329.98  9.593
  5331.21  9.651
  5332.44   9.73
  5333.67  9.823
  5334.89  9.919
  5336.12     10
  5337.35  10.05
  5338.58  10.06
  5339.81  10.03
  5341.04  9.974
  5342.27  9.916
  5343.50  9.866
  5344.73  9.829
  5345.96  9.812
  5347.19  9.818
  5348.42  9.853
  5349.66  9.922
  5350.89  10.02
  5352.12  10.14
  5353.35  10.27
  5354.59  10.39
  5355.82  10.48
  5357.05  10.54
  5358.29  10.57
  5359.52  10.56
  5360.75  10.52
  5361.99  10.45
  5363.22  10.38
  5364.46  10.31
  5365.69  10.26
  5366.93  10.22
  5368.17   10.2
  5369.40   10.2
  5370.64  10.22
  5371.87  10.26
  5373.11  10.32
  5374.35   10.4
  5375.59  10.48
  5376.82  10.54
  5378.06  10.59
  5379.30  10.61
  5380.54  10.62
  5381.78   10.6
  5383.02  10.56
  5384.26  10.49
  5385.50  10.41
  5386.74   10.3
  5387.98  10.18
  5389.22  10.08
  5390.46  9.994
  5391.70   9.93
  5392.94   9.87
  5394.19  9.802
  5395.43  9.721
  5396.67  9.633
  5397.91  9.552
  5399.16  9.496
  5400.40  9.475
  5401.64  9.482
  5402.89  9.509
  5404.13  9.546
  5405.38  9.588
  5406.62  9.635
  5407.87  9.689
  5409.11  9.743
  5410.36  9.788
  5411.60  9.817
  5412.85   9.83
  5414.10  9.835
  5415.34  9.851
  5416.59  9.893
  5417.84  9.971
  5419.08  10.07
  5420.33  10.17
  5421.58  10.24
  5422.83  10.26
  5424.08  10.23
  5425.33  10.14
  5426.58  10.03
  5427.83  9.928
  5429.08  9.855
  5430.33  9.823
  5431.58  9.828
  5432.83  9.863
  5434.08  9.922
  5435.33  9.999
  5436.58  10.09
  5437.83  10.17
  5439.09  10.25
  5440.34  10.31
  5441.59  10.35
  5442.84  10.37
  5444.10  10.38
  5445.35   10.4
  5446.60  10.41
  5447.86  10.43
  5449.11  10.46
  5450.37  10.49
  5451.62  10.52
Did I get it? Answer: 5.03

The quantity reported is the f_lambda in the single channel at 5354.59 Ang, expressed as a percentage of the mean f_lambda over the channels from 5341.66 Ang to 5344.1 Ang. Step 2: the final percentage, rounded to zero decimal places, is 105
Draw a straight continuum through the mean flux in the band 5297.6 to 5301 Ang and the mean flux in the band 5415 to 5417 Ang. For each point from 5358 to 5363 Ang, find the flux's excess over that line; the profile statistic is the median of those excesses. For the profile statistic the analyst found 0.66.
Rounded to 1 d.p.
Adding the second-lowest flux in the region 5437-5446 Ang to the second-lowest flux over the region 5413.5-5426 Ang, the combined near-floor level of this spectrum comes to 20.1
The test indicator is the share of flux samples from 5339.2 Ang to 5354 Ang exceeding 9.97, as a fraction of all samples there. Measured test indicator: 0.42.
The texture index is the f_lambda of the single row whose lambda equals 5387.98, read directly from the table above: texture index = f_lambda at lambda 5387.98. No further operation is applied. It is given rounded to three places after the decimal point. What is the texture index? 10.180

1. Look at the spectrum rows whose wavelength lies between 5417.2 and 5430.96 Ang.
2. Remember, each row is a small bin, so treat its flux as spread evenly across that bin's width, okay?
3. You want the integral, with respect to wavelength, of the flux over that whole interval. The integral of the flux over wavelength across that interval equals 138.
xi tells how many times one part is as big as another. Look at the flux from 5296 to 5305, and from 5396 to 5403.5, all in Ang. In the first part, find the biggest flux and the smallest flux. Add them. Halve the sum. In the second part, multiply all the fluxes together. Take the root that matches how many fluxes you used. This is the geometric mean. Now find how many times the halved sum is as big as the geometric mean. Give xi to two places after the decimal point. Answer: 1.05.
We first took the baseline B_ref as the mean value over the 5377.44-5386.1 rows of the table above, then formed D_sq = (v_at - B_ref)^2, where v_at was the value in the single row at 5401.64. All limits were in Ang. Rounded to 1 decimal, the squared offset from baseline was 1.1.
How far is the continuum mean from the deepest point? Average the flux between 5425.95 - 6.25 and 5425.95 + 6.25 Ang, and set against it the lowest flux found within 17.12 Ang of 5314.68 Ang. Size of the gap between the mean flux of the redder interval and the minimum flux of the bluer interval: 0.50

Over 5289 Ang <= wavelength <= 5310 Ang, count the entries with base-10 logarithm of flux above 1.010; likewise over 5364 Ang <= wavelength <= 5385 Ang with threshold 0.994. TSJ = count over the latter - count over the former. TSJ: 12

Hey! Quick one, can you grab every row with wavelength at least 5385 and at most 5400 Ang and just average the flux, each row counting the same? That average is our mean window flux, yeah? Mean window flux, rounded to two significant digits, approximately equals 9.9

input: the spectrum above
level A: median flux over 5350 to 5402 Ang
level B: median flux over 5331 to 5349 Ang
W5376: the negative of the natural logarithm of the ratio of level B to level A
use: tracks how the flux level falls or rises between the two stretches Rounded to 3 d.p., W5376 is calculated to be 0.042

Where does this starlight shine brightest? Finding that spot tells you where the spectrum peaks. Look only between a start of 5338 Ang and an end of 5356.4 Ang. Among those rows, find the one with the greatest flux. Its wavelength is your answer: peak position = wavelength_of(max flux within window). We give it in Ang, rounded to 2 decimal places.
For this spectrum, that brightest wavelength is 5355.82 Ang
